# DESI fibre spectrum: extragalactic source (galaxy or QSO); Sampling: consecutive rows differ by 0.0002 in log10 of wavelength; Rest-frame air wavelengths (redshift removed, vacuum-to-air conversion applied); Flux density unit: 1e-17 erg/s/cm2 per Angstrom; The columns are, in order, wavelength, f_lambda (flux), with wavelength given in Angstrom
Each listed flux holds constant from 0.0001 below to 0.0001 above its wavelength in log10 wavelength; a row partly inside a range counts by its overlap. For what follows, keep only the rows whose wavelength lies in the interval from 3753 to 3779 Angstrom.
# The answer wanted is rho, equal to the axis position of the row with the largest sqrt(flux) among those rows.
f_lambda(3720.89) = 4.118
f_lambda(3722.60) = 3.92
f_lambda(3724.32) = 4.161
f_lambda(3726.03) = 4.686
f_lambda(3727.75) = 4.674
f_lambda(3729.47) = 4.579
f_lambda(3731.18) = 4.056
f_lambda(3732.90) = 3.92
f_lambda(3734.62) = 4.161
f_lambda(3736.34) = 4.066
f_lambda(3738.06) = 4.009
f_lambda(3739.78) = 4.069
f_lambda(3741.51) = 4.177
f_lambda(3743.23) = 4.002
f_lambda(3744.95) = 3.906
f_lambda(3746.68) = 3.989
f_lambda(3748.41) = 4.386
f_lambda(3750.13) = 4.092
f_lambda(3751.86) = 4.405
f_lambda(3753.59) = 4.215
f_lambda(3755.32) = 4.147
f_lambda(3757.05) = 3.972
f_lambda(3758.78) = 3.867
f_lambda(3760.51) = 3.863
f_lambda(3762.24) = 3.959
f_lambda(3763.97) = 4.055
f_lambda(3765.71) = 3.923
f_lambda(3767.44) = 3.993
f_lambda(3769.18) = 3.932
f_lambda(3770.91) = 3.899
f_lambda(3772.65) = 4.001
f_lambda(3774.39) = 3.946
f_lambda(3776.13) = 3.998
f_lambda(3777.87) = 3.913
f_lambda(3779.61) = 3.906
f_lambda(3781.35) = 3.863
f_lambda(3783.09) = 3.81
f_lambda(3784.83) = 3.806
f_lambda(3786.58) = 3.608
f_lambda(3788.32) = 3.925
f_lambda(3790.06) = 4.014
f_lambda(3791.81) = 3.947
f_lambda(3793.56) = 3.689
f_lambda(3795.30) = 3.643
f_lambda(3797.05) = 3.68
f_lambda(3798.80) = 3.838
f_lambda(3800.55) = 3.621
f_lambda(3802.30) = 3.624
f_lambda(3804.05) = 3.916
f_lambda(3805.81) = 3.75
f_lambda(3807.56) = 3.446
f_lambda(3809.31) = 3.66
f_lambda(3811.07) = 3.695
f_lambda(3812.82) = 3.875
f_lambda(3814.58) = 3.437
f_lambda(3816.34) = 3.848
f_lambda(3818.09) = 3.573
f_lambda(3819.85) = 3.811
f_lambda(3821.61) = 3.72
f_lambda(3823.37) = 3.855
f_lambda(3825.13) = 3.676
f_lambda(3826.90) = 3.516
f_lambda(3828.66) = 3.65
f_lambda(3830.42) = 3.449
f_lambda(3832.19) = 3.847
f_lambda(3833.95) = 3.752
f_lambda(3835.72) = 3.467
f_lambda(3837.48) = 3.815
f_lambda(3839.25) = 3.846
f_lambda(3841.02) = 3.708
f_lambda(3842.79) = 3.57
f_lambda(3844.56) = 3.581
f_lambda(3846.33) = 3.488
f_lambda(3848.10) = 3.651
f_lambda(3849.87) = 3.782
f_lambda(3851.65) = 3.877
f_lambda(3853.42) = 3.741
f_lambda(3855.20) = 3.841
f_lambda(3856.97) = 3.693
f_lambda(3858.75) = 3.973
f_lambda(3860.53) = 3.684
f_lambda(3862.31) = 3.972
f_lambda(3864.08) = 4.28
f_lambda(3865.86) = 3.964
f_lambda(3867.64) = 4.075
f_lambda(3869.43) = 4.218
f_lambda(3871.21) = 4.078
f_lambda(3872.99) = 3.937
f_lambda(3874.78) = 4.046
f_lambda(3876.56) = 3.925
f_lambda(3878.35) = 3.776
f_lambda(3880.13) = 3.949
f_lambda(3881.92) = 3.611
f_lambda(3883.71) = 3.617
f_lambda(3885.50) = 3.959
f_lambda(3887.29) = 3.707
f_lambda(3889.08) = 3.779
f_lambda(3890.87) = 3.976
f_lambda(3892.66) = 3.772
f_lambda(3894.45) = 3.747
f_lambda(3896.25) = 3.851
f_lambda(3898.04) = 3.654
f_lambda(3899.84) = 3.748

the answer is 3753.59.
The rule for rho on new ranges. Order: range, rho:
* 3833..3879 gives 3864.08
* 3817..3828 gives 3823.37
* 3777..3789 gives 3788.32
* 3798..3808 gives 3804.05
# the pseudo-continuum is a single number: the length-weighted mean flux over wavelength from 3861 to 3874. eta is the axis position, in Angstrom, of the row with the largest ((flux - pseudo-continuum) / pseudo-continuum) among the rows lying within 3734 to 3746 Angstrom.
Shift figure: 3741.51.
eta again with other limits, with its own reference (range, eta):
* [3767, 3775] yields 3772.65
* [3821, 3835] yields 3823.37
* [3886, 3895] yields 3890.87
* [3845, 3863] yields 3858.75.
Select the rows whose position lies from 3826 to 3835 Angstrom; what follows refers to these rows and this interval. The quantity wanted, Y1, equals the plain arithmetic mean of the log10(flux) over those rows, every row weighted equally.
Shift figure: 0.56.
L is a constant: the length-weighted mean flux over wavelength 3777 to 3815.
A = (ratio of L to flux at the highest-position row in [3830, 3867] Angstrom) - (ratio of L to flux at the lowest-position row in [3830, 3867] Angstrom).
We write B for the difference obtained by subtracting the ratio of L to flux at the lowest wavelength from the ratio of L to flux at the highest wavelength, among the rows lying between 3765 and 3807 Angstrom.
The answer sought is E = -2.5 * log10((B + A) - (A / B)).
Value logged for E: -1.2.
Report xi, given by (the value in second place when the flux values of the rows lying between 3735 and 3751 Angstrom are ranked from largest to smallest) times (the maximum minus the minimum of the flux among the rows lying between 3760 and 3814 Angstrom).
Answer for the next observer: 2.54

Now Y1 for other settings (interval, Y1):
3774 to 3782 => 0.59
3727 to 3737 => 0.63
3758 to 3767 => 0.59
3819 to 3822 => 0.58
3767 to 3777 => 0.60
